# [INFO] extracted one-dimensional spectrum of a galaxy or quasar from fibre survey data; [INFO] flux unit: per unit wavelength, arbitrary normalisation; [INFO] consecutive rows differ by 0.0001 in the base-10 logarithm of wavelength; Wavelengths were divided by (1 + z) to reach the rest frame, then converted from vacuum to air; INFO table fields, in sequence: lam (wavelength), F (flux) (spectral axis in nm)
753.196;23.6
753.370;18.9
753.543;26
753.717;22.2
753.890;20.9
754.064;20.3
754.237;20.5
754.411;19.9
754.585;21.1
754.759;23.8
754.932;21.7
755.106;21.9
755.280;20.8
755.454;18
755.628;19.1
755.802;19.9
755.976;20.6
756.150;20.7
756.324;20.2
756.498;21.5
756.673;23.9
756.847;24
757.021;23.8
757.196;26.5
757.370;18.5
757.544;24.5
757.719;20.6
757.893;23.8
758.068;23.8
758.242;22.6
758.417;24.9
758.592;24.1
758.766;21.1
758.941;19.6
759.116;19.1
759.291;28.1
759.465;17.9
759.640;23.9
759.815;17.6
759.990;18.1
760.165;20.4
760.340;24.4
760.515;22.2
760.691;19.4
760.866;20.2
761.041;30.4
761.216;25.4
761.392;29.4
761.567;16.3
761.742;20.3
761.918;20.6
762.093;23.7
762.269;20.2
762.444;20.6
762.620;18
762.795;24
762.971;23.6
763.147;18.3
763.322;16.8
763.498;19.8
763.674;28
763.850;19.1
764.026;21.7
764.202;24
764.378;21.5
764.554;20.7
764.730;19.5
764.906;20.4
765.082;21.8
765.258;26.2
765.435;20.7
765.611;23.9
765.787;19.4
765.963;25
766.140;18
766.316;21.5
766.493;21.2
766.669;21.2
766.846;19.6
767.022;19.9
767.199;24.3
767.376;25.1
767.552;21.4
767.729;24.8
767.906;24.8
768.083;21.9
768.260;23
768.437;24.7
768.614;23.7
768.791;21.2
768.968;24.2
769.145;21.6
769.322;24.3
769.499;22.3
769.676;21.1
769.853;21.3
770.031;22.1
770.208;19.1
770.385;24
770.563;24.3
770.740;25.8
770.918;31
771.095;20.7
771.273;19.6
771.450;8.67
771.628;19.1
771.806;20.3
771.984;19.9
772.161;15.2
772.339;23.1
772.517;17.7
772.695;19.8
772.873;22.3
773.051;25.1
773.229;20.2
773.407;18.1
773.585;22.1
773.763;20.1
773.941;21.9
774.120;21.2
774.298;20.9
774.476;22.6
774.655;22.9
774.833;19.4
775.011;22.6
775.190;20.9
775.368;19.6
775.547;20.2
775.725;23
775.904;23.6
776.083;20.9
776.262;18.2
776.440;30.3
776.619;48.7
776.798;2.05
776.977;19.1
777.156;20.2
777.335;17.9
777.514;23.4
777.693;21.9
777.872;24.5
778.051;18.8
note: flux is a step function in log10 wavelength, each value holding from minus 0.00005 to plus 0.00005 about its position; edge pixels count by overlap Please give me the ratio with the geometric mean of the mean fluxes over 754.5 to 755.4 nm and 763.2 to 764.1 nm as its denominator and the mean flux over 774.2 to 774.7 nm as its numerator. 1.03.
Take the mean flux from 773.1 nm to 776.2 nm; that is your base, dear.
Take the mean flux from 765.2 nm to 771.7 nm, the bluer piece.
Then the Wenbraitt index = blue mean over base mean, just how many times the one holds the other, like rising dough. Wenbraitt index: 1.05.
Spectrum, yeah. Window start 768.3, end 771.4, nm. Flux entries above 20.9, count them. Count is 14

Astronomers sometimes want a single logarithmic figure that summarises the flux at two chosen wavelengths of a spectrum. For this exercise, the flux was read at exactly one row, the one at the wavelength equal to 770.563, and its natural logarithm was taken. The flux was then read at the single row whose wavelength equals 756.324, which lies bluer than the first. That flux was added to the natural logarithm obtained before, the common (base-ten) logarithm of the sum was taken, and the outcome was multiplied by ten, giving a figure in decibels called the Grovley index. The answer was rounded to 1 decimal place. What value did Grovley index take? 13.7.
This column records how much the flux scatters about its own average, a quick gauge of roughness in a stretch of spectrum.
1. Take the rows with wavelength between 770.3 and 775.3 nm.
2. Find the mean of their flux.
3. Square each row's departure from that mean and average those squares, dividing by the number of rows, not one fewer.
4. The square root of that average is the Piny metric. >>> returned 3.8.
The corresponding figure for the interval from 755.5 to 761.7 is 3.3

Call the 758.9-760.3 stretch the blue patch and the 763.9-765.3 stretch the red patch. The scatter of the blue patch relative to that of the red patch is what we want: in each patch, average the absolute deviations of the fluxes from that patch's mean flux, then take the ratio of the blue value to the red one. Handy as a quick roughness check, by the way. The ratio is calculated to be 1.7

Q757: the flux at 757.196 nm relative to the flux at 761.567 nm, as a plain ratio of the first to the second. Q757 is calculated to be 1.63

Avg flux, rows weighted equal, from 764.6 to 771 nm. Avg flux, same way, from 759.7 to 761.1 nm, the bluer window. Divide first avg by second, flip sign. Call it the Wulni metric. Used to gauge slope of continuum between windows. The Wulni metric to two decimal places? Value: -1.05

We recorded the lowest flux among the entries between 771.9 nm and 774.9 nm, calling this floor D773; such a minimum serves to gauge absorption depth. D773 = 15.2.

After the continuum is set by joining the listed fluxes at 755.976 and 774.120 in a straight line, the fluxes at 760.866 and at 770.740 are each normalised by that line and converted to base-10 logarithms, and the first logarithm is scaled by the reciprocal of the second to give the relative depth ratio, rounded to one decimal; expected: -0.1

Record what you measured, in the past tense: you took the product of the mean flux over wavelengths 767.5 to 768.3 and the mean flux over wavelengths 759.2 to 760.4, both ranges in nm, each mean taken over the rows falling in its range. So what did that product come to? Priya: 498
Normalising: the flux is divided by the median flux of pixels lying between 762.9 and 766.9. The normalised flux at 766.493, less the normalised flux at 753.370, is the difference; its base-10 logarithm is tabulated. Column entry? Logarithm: -0.96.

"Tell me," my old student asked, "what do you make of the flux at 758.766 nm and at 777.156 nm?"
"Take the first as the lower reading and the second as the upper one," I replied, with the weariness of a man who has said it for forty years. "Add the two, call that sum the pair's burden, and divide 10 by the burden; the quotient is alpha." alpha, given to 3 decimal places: 0.242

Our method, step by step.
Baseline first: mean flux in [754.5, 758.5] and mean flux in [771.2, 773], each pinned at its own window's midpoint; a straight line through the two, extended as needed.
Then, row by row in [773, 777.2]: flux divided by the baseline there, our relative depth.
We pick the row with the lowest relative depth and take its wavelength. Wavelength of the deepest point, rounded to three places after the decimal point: 776.798 nm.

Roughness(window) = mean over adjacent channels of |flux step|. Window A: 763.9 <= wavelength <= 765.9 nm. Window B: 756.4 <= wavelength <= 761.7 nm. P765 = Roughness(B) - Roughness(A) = 1.2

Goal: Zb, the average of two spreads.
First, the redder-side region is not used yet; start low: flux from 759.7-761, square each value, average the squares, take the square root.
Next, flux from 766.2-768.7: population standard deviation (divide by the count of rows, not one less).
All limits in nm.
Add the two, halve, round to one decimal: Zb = 11.1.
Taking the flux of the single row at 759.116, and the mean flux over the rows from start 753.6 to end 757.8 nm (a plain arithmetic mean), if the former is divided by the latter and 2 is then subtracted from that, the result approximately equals -1.11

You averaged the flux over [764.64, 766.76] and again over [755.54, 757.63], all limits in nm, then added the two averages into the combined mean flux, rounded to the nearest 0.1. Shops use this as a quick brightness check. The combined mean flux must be 43.5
